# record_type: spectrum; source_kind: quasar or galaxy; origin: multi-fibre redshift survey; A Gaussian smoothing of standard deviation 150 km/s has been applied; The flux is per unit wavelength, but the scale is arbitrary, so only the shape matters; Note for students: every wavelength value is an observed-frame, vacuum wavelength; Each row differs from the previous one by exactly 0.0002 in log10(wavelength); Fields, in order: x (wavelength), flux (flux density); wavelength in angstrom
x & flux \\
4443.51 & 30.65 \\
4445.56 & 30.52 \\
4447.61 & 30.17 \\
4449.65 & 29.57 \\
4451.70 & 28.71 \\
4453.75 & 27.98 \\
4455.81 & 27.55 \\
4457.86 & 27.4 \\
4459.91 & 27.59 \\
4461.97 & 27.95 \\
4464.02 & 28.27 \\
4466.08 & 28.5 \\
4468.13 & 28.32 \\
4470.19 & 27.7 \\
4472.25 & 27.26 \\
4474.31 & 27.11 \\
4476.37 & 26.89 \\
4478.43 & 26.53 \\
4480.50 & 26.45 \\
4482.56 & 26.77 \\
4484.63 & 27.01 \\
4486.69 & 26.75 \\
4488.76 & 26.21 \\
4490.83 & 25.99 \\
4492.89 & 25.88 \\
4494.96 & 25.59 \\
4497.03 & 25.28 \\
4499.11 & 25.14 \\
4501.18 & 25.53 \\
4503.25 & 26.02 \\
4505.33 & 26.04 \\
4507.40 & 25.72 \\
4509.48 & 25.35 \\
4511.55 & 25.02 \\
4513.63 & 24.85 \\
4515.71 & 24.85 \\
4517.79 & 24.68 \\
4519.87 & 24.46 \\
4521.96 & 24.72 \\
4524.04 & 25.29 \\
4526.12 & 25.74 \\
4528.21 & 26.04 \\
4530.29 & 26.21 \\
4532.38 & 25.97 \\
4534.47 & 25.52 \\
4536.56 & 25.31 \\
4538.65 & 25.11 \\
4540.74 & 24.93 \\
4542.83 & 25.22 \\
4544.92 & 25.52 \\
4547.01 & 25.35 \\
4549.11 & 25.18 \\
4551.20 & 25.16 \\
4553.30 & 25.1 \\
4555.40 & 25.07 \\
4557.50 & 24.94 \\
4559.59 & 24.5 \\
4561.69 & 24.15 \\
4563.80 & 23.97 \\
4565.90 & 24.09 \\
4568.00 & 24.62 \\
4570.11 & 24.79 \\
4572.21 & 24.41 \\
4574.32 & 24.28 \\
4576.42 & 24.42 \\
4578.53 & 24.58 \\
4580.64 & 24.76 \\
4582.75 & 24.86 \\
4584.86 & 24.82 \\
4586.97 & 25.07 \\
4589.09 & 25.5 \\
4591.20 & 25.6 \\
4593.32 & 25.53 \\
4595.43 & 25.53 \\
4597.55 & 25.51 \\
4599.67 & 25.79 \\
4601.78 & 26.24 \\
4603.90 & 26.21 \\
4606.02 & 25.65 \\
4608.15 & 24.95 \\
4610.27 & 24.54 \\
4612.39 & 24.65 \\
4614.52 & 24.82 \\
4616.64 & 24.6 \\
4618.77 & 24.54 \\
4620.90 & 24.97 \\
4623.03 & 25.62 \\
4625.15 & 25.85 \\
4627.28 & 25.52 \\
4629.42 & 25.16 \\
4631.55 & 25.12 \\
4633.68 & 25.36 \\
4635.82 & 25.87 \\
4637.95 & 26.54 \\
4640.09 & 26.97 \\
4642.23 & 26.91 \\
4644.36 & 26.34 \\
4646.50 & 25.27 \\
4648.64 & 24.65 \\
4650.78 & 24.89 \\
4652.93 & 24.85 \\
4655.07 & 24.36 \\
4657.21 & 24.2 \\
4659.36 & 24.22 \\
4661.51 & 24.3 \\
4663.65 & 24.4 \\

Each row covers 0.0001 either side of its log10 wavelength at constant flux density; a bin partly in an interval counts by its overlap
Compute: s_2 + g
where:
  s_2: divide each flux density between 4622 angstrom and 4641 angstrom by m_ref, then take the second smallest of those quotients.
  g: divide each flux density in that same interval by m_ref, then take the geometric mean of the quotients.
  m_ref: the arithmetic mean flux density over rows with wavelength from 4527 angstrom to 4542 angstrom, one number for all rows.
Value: 1.99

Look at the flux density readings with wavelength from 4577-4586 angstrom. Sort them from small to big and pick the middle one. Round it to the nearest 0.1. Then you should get 24.8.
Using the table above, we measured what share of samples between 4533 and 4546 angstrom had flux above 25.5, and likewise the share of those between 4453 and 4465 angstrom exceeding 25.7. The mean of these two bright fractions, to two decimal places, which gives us 0.67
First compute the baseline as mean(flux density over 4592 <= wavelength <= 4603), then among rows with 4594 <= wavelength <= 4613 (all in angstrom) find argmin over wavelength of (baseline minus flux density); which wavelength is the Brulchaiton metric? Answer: 4601.78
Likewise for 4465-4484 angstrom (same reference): 4466.08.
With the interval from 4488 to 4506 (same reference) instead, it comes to 4488.76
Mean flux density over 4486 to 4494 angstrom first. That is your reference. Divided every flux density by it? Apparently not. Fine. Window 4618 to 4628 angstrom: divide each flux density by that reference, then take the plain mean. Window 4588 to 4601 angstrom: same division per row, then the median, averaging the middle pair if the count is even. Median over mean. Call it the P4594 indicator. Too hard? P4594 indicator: 1.01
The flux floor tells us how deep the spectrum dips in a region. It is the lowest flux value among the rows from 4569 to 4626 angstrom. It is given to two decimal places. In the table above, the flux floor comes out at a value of 24.28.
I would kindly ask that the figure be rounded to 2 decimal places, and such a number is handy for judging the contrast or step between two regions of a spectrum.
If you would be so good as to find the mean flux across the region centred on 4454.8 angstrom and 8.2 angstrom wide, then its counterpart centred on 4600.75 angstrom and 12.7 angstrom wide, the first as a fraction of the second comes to 1.08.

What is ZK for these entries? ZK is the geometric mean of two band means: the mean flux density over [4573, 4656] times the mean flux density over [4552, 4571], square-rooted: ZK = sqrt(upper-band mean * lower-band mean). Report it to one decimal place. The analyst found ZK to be 24.9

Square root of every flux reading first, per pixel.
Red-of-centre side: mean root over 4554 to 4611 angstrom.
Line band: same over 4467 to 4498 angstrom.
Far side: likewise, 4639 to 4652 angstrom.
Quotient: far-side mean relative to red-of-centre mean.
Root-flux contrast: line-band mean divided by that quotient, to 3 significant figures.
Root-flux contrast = 5.08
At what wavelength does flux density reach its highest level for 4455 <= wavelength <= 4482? 4466.08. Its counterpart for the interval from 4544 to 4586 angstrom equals 4544.92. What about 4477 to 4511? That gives 4484.63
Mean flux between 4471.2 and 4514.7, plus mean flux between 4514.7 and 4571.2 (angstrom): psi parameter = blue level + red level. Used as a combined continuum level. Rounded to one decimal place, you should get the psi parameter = 51.1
